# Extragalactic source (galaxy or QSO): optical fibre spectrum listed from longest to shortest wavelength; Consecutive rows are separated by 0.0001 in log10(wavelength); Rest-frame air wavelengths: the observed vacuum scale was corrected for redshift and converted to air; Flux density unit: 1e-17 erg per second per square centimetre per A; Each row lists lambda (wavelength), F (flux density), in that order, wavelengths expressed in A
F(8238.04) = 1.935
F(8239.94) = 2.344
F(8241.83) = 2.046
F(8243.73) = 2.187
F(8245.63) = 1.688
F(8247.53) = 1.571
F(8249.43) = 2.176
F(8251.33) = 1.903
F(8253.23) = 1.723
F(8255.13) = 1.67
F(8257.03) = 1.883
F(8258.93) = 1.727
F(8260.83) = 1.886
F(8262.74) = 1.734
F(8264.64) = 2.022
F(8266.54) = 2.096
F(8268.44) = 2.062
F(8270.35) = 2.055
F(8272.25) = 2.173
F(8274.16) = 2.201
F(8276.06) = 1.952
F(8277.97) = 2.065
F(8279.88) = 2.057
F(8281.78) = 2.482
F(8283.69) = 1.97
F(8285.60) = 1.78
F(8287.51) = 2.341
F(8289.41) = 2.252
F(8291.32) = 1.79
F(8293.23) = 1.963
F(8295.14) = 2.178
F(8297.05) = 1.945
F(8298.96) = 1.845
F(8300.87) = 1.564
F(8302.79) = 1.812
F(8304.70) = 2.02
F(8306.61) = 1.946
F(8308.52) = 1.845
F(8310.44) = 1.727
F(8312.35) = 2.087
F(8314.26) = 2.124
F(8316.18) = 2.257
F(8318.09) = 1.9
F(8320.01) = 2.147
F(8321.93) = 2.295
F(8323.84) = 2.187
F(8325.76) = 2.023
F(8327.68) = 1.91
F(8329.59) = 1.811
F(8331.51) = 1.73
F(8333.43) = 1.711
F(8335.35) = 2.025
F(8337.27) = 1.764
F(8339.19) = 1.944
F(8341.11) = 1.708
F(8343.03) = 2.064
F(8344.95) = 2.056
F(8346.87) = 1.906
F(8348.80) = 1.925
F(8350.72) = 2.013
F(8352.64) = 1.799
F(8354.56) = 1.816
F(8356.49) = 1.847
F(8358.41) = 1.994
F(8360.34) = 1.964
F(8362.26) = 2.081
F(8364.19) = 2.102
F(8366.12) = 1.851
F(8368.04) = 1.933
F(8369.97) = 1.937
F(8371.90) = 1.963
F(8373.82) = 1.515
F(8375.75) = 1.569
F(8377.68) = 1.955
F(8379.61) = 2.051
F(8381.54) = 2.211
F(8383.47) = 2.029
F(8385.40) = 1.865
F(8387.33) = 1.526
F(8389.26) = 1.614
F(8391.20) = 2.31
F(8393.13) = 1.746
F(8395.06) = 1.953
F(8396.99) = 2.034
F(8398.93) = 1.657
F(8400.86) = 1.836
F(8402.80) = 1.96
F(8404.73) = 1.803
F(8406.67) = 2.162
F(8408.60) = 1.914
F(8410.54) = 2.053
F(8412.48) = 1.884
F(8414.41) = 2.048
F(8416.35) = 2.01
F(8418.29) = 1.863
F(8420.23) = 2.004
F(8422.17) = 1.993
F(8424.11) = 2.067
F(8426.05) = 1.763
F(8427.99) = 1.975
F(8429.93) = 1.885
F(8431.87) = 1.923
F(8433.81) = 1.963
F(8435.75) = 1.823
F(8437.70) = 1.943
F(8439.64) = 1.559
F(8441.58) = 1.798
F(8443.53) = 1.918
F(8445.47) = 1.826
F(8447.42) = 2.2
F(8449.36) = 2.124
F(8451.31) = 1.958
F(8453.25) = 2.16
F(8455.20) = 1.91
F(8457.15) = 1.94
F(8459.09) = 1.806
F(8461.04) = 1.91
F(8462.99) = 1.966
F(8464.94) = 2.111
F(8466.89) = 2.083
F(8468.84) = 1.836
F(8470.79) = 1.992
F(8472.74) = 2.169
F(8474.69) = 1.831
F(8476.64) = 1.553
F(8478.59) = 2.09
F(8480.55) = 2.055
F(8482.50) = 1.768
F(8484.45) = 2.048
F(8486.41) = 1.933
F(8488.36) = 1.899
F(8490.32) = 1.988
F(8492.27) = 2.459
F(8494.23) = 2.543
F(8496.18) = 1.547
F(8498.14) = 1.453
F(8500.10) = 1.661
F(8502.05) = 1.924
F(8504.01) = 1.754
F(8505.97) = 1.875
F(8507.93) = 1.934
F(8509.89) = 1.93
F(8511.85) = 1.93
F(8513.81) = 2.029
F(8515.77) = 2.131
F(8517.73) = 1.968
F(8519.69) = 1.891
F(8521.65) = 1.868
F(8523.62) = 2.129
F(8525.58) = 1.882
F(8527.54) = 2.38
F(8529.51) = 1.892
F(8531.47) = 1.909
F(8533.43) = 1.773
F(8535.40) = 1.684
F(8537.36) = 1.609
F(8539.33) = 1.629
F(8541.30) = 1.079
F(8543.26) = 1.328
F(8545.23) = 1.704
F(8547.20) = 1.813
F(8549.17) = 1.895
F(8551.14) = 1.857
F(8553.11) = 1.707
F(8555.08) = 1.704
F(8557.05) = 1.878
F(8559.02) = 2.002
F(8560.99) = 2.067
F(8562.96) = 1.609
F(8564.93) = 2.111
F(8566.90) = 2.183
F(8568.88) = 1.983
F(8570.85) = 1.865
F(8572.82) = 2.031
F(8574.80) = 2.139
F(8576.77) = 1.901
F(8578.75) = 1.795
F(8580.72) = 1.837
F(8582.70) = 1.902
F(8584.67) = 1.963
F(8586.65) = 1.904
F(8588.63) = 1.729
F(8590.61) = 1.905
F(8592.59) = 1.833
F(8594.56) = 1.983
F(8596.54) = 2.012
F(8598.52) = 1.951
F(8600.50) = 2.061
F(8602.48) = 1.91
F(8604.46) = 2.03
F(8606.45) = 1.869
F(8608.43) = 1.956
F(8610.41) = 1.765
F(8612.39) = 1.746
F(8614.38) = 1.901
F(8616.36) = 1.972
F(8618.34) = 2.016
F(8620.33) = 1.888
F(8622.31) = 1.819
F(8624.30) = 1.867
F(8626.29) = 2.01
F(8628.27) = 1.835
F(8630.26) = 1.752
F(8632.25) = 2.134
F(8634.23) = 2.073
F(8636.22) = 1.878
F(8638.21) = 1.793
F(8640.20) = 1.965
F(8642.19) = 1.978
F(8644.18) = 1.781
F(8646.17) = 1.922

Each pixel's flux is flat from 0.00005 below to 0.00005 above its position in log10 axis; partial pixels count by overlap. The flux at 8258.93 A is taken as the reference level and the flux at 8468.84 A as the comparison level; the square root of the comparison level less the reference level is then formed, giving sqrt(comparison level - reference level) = 0.33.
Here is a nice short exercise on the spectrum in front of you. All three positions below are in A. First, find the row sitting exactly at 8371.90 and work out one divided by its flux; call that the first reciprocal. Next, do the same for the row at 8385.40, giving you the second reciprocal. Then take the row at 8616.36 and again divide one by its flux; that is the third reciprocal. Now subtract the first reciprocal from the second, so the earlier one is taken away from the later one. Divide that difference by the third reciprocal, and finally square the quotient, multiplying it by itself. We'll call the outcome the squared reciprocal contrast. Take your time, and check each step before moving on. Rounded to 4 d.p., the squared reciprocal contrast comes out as 0.0028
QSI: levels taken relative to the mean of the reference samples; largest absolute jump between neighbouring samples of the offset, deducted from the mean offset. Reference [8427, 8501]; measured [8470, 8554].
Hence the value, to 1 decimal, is -1.1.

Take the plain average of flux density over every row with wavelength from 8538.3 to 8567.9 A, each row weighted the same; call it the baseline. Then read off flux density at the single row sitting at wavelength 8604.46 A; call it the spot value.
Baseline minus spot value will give -0.26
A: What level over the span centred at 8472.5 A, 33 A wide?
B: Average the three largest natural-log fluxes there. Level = 0.75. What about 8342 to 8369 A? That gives 0.73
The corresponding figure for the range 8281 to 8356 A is 0.86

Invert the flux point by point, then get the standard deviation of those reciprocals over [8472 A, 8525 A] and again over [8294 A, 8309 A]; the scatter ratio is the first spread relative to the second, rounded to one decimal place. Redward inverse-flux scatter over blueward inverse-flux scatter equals 1.3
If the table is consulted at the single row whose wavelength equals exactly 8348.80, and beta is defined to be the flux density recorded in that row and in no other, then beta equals 1.925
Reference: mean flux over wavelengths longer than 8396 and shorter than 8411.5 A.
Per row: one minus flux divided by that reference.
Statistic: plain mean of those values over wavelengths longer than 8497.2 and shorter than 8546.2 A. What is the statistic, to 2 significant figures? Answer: 0.059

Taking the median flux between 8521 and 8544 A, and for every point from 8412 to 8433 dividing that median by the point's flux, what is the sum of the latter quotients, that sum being 10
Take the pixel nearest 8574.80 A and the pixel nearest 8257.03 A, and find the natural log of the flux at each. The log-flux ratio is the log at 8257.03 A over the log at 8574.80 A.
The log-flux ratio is 0.8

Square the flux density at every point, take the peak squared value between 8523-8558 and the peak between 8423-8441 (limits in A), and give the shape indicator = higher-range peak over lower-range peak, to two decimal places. 1.33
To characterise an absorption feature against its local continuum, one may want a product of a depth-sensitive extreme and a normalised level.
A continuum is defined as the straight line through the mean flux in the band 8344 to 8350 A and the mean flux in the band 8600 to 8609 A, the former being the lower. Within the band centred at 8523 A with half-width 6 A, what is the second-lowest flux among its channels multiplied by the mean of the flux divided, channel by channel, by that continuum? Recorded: 1.9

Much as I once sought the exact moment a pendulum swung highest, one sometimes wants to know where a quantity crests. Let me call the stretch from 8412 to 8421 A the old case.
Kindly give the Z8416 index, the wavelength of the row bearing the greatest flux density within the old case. 8414.41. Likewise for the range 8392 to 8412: 8406.67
